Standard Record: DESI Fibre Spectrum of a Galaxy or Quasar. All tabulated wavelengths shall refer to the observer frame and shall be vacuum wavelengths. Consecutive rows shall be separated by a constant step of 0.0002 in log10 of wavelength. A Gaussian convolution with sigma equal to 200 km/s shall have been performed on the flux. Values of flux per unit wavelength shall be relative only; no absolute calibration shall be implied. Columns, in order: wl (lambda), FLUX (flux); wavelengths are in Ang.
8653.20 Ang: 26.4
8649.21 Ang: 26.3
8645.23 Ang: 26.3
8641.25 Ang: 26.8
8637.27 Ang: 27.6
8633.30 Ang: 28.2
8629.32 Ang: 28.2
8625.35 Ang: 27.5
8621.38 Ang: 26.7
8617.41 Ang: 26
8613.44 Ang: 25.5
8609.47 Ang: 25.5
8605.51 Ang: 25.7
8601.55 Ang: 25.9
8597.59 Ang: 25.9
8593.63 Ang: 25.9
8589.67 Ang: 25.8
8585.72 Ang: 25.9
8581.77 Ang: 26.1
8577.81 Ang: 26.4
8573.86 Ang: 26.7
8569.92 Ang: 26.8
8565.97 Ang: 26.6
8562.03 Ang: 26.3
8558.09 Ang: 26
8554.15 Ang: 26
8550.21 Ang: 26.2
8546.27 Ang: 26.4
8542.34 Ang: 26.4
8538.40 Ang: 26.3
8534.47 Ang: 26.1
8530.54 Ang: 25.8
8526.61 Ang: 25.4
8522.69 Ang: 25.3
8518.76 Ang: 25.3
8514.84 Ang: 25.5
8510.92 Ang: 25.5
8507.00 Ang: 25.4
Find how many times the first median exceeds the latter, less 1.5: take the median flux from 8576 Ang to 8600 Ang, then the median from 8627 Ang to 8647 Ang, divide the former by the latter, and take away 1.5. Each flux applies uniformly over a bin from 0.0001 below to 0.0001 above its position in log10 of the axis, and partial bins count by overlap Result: -0.562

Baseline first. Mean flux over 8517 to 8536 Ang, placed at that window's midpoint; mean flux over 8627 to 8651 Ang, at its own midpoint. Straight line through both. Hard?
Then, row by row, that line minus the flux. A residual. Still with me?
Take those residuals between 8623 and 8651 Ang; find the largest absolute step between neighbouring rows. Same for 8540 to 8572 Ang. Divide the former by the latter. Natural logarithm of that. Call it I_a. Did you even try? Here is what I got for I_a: 1.2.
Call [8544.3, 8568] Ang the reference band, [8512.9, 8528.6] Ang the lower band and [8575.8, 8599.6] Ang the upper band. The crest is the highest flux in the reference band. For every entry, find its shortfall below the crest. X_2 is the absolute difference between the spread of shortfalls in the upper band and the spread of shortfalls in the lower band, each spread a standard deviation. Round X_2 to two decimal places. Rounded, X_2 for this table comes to 0.12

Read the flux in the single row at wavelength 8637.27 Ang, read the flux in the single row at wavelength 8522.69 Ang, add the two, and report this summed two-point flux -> 52.9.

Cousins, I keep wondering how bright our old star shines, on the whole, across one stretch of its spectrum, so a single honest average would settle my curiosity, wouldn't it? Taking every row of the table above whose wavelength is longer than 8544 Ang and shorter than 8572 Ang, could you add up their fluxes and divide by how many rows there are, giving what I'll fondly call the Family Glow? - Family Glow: 26.3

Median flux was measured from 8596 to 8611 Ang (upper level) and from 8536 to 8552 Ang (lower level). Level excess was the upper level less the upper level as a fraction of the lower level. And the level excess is 24.82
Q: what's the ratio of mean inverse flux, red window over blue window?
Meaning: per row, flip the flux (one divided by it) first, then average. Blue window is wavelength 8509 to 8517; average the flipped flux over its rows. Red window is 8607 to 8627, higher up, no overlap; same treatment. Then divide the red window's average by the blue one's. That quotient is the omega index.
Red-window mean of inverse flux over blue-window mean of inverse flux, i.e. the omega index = 0.973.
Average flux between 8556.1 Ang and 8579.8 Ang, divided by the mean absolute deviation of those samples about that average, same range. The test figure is 113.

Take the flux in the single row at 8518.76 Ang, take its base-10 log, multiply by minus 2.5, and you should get -3.51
